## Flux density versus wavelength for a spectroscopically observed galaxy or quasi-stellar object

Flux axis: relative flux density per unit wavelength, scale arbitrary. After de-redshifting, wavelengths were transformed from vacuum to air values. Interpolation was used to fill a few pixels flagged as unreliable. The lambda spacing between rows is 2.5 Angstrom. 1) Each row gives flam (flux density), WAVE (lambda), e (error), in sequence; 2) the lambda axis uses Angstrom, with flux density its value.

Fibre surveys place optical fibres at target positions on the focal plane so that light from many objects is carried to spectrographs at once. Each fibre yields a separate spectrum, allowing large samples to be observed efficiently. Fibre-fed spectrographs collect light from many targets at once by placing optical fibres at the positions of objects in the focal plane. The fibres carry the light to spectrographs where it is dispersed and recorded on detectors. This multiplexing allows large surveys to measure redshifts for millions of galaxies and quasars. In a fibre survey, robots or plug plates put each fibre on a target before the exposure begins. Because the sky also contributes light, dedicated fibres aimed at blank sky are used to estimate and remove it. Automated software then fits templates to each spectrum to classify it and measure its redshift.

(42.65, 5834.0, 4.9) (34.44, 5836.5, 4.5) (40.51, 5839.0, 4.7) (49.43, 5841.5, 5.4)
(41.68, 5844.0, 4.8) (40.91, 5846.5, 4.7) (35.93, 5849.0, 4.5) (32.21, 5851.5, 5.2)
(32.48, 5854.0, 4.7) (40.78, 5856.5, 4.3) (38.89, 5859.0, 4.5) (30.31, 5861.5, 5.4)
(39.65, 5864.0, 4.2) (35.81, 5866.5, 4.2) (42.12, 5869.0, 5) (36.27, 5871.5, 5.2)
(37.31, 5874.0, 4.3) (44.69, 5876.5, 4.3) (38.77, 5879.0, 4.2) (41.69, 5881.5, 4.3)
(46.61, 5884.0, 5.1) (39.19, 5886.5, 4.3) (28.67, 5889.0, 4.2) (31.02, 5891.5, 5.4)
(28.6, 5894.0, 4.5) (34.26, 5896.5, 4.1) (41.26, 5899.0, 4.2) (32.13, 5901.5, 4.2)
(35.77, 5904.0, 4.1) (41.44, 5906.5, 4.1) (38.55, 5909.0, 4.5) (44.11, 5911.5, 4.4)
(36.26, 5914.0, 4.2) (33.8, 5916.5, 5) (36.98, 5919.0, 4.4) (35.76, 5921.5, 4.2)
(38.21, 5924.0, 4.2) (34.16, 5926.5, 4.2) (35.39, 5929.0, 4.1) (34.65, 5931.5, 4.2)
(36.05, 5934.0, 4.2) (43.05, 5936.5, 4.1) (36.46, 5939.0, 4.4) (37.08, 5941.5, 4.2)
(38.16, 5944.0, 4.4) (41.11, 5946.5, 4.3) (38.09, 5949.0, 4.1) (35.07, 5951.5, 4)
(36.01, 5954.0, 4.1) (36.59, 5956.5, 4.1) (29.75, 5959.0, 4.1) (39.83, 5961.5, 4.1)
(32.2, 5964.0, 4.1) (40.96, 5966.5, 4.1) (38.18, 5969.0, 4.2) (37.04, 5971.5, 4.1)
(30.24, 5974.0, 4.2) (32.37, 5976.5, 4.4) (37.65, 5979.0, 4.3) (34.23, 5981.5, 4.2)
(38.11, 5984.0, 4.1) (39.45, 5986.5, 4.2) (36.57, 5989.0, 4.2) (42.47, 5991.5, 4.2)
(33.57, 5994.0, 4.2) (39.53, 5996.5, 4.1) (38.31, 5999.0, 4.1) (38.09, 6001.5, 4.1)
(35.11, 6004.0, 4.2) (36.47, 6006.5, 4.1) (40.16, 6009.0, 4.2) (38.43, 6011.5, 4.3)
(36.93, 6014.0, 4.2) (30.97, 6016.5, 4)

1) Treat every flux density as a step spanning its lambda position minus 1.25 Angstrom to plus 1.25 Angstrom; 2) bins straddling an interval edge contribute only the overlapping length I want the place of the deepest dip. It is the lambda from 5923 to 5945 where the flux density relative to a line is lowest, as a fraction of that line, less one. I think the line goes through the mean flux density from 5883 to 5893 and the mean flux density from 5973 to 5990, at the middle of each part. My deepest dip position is 5926.5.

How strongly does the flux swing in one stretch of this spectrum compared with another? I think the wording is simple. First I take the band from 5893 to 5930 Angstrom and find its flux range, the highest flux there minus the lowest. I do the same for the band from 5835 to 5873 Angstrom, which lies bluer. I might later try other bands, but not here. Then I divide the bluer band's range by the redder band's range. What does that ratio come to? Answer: 1.23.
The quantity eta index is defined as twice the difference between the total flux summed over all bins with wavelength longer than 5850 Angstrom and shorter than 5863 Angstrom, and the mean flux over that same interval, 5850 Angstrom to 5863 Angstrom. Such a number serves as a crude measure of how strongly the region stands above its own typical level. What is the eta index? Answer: 279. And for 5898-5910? 303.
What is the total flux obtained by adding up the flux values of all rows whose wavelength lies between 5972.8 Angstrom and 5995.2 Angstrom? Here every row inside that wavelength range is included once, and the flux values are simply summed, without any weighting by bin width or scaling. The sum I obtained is 325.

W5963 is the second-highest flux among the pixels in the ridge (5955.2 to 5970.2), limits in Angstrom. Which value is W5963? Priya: 39.83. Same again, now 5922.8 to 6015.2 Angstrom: 42.47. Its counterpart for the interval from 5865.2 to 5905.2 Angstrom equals 44.69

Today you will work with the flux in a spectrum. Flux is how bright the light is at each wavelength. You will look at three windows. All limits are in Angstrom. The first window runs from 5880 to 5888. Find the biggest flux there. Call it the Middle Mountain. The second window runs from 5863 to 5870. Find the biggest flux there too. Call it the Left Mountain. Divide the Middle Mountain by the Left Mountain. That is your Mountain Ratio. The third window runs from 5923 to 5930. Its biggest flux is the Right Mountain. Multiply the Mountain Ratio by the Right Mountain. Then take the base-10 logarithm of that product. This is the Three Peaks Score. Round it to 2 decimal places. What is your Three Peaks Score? 1.63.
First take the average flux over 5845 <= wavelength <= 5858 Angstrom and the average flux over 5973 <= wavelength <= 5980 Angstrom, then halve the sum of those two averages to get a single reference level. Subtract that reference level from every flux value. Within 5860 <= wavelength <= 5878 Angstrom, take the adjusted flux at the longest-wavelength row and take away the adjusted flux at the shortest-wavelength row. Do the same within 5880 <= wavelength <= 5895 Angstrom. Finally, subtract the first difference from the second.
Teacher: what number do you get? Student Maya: -27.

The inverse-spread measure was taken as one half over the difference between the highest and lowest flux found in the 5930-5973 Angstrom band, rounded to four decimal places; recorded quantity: 0.0376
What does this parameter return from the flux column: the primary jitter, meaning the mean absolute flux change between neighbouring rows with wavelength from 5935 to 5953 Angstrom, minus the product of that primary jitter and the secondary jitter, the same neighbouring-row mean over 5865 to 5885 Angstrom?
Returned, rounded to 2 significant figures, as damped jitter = -11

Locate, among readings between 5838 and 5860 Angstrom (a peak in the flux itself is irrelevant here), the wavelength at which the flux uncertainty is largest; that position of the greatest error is 5841.5 Angstrom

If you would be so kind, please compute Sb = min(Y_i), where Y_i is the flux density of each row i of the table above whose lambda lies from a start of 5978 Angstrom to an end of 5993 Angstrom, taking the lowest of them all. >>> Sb 34.23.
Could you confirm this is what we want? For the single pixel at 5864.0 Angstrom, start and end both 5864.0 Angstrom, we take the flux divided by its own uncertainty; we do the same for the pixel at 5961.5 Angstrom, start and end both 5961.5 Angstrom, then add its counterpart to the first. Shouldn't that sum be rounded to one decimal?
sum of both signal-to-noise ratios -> 19.2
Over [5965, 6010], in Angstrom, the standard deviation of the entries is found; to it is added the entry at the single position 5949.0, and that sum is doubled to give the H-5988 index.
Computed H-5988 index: 82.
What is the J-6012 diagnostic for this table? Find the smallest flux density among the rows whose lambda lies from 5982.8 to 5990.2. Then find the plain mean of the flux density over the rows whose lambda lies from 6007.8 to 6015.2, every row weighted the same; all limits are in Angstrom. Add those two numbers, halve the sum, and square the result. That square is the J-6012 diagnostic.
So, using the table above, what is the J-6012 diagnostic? 1409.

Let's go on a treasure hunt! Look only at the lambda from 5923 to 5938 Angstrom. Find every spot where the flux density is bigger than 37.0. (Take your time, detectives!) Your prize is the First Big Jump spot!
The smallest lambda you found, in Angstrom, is 5924.0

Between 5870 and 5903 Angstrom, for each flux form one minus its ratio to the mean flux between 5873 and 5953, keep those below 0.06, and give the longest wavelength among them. 5899.0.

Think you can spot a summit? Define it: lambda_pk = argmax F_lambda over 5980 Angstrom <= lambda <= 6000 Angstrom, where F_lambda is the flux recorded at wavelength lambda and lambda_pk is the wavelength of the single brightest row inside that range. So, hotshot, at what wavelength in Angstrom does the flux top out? 5991.5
